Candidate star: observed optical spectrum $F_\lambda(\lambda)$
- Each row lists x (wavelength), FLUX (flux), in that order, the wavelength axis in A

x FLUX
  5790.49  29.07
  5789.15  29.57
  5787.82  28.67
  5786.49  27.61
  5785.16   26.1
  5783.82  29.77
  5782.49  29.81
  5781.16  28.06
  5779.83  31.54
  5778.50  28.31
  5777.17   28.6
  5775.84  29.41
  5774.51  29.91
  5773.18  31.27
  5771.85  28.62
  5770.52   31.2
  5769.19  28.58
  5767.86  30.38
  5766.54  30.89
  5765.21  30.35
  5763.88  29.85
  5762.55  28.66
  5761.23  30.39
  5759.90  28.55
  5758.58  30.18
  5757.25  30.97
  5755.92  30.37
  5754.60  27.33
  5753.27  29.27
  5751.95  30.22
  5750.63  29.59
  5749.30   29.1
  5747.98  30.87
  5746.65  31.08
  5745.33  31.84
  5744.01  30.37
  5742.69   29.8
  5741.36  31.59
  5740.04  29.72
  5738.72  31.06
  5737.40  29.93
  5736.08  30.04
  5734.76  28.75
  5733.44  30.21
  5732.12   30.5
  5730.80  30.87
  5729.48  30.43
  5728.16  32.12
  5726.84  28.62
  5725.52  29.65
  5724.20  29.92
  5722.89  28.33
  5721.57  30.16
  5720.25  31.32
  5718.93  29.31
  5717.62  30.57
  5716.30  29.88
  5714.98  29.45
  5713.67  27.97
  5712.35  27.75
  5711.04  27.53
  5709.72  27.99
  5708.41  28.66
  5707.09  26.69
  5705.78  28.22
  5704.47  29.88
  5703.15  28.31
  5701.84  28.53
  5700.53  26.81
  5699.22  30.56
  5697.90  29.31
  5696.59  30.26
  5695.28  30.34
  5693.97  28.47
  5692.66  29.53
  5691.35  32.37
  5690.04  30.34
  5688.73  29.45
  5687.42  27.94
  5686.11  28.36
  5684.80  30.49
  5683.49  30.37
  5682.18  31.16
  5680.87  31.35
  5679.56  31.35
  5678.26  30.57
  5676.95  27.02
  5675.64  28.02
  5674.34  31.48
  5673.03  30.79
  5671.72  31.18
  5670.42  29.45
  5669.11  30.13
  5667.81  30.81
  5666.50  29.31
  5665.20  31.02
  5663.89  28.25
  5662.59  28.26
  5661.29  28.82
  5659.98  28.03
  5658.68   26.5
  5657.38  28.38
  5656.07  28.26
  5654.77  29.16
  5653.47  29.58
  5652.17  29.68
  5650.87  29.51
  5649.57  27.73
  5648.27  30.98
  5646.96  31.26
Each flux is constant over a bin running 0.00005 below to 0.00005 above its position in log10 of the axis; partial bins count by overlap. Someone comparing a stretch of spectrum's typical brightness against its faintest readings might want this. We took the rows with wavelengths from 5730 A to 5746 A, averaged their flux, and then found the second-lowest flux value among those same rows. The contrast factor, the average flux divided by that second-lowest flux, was 1.02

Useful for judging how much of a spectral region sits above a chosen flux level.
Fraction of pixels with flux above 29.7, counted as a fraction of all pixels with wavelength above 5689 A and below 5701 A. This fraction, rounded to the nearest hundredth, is 0.56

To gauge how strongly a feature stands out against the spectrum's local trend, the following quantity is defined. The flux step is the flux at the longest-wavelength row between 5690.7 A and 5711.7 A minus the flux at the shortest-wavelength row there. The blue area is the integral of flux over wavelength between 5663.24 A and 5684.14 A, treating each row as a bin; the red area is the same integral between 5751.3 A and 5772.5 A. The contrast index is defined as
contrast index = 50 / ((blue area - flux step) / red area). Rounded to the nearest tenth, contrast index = 49.7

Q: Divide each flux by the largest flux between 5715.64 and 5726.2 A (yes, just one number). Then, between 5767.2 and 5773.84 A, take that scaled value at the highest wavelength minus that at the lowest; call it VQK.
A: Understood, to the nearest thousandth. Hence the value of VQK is 0.028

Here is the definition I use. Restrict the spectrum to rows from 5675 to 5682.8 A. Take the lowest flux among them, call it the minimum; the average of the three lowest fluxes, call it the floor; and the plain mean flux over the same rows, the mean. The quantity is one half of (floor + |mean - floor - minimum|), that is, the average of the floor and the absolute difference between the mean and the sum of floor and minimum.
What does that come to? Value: 27.1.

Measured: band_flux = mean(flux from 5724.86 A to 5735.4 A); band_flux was 30.1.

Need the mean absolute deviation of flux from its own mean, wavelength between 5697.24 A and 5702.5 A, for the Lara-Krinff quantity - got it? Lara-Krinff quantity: 1.1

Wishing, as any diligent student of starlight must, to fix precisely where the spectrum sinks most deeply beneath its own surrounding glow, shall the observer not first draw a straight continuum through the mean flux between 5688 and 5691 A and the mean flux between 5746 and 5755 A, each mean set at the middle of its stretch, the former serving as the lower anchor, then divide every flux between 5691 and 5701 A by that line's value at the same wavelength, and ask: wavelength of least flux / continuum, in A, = 5700.53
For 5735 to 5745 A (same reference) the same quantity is 5740.04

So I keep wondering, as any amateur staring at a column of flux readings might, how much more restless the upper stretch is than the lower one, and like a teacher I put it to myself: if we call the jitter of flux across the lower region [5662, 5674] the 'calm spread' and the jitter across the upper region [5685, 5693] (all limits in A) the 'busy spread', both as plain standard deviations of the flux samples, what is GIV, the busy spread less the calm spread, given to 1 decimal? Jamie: 0.4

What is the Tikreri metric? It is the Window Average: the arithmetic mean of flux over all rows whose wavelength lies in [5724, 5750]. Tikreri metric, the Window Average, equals 30.3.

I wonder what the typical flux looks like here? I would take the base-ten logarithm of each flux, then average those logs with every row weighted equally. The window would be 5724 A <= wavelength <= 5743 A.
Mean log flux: 1.48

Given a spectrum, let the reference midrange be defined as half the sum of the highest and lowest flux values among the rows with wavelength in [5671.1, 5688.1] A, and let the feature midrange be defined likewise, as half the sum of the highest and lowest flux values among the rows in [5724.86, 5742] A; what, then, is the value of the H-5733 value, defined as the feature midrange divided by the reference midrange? 1.04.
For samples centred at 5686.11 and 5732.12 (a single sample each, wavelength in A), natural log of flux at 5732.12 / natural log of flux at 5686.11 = 1.02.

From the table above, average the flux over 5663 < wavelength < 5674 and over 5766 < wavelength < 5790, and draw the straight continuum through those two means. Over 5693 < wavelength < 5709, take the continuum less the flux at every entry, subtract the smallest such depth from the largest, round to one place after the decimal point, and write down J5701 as 3.8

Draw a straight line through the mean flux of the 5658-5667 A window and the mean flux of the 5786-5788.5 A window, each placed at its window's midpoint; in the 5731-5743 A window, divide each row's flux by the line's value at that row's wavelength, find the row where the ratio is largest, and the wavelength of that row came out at 5741.36 A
